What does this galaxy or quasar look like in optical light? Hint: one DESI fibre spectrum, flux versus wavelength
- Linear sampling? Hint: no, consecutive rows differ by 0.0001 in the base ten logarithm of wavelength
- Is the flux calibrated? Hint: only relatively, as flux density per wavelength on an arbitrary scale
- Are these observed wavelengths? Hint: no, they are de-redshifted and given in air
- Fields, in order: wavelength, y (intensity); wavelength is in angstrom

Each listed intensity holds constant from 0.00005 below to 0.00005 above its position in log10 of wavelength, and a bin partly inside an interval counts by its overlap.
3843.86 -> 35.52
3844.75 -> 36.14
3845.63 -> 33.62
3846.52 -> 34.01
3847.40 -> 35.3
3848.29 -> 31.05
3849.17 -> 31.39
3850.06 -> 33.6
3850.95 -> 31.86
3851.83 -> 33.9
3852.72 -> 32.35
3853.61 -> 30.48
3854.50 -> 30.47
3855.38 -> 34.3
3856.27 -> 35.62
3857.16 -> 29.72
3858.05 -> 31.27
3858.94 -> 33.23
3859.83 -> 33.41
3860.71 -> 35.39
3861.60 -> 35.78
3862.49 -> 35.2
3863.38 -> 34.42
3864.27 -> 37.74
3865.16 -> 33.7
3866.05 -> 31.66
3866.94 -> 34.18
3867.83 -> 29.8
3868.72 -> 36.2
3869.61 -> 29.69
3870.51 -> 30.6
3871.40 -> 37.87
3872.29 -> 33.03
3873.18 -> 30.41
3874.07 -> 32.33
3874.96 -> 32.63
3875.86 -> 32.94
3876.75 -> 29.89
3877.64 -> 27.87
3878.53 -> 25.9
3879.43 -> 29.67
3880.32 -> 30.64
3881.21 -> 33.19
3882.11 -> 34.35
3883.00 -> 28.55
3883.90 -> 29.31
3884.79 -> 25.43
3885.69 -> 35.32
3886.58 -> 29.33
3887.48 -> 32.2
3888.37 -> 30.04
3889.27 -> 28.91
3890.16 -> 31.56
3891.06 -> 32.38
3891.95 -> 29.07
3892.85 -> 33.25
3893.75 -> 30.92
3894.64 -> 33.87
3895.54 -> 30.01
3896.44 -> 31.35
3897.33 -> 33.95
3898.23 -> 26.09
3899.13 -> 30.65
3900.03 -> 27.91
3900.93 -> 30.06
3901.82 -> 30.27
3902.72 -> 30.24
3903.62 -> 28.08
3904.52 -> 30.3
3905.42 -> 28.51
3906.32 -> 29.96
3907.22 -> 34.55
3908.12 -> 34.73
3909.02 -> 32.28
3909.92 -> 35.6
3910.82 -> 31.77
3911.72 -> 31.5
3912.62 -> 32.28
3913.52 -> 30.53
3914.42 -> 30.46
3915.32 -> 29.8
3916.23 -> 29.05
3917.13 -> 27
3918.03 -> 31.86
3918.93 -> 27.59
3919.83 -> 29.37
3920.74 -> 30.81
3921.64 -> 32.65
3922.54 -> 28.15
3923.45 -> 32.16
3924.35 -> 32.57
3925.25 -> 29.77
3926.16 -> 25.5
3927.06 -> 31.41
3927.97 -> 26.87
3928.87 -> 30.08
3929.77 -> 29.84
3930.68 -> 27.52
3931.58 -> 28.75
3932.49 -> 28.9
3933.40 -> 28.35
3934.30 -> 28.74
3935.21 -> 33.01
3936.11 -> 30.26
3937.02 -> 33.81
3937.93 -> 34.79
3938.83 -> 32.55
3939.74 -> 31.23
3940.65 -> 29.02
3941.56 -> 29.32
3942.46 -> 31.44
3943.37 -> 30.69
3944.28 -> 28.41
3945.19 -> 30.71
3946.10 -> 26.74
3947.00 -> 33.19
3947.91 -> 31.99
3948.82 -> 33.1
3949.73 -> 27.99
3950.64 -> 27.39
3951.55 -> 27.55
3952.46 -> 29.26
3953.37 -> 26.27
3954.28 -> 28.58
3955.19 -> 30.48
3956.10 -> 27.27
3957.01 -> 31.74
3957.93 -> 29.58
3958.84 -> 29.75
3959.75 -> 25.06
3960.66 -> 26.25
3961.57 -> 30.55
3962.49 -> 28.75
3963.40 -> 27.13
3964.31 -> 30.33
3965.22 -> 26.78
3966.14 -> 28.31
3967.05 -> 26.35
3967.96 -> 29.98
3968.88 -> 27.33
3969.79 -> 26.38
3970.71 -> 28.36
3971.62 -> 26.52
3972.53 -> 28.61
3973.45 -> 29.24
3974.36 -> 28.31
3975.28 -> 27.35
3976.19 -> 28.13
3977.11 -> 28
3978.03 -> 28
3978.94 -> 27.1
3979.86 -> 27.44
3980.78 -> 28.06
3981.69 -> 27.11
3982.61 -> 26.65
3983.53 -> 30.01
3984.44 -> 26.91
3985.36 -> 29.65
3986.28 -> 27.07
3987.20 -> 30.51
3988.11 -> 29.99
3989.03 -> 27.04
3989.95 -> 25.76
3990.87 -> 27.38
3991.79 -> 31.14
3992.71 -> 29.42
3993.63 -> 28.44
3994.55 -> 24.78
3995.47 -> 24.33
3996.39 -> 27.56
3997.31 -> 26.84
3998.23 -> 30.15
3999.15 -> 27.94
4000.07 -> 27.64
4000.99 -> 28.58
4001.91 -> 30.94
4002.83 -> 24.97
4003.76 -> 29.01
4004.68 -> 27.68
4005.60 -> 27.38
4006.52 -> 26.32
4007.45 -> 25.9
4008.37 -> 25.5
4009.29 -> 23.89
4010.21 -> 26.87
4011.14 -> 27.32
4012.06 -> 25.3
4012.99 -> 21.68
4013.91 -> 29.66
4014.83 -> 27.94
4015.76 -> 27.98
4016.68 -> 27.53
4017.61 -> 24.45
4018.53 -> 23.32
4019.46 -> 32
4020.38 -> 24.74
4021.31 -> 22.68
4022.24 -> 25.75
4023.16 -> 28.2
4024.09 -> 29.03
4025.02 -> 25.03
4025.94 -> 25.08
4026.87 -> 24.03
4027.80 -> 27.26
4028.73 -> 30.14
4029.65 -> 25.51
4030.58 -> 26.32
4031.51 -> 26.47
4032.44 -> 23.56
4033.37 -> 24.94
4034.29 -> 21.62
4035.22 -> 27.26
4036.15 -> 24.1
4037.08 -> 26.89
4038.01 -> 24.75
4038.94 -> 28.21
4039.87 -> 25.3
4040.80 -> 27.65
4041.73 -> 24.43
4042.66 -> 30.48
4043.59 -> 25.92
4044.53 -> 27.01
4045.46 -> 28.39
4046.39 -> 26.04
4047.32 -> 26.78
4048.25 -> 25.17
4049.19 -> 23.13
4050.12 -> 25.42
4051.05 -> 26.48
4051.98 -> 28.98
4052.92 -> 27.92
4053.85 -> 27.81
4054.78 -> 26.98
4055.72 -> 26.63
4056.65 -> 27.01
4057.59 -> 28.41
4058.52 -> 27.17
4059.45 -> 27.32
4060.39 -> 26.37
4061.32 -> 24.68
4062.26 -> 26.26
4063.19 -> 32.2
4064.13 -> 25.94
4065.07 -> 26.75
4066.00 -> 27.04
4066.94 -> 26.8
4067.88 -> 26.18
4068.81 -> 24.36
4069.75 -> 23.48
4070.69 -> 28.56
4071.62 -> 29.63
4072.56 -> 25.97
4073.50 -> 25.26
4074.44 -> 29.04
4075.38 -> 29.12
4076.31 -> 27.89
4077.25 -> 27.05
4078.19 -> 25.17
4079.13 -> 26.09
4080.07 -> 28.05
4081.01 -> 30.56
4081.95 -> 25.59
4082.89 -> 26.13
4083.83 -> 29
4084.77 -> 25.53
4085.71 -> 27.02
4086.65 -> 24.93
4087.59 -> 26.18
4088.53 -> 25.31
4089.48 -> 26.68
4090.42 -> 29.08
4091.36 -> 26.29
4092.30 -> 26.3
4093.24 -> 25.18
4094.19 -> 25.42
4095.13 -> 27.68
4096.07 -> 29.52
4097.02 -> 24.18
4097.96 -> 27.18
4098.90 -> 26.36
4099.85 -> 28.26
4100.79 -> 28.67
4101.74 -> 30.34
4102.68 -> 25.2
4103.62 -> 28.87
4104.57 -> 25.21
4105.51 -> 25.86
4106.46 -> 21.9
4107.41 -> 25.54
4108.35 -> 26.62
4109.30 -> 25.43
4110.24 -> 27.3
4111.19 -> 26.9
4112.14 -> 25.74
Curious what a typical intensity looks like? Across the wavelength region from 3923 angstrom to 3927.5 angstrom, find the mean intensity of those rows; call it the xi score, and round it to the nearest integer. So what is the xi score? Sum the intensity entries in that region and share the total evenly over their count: 30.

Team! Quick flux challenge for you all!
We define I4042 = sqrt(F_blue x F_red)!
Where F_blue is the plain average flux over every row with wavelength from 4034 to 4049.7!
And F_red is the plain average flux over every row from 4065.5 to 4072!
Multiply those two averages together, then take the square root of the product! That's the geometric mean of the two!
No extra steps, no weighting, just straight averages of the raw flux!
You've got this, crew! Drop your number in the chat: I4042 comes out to 26.3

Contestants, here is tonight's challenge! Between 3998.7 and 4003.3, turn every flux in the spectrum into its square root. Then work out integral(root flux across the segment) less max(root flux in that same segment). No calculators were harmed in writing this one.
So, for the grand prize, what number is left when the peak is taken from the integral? 18.8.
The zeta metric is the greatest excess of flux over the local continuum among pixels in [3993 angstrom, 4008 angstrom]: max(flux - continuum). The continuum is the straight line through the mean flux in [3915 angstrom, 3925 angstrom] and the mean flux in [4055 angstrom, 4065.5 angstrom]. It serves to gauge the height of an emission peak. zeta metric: 2.6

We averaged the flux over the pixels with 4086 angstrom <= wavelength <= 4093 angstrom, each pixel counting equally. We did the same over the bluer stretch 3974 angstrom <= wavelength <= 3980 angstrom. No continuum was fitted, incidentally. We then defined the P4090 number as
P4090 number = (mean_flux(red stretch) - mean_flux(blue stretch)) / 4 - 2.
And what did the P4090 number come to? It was -2.34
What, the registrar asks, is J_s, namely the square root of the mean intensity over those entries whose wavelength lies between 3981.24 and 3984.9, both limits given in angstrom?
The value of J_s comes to 5.26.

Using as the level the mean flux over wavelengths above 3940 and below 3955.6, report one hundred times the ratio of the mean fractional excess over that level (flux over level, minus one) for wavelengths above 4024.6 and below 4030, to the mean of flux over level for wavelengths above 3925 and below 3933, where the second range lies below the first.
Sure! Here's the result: -11.7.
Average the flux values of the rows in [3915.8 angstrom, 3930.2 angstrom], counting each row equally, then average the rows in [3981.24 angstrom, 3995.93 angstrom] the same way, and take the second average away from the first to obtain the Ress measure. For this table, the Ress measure 1.8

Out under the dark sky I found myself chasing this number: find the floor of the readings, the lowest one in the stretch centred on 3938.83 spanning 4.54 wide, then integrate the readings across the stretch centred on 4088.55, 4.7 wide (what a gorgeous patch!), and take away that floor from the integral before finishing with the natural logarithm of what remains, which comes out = 4.56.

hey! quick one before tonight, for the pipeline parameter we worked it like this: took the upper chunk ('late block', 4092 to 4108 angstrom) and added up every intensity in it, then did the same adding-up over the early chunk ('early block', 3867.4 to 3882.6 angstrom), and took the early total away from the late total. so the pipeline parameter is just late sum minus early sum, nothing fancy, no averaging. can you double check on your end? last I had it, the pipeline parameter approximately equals -85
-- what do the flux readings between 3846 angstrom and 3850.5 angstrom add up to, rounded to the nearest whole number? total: 165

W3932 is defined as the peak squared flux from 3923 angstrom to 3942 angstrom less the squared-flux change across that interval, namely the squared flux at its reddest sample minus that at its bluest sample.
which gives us 1385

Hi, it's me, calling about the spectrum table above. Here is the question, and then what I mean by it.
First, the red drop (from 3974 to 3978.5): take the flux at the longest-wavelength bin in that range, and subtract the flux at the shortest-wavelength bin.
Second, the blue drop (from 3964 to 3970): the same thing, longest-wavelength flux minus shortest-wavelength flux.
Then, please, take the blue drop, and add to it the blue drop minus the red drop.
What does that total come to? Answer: -8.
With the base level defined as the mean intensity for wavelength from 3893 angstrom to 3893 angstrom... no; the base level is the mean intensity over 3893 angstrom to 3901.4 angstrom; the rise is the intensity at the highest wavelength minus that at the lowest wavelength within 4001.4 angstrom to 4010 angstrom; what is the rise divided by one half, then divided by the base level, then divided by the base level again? -0.015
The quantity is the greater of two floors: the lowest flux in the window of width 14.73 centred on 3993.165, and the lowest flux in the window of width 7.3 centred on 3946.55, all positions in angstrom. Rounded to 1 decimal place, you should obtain 26.7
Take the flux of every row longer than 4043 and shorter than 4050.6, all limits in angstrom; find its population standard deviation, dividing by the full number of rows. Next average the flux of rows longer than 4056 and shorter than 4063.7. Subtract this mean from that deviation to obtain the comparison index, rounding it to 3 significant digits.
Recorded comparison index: -26.0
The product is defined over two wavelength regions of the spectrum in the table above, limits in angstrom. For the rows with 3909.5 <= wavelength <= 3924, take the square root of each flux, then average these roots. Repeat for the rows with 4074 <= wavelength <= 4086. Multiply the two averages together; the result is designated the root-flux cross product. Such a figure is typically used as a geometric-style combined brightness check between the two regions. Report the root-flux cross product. 29.0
